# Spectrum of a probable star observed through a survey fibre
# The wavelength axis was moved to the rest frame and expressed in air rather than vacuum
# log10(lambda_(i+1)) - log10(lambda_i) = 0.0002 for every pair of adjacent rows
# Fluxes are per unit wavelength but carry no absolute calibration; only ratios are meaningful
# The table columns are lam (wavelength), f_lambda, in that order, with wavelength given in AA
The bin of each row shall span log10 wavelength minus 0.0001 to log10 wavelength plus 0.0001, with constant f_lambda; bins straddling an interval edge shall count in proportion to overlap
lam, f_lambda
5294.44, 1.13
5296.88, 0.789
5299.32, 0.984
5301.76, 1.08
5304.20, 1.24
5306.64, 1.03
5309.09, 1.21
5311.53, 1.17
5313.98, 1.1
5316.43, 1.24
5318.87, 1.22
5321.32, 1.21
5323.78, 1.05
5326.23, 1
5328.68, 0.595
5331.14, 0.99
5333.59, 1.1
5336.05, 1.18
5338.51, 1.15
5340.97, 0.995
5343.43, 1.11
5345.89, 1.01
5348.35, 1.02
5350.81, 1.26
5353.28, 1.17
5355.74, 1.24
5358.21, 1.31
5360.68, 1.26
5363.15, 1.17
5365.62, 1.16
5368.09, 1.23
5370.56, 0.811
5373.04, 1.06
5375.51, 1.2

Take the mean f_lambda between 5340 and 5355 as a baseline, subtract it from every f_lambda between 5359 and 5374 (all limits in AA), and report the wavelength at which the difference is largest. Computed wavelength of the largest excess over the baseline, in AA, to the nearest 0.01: 5360.68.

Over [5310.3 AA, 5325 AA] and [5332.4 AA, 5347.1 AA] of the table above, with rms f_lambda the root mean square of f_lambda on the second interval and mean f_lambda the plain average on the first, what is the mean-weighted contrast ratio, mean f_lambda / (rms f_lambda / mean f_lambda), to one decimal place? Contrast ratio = 1.2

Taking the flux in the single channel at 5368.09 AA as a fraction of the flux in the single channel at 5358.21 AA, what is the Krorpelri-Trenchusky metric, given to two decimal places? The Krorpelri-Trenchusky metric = 0.94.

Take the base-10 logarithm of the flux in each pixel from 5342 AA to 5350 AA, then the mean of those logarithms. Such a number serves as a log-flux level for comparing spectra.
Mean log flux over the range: 0.02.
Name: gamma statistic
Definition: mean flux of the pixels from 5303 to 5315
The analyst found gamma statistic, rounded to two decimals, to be 1.15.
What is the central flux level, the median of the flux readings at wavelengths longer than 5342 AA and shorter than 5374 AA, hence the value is 1.17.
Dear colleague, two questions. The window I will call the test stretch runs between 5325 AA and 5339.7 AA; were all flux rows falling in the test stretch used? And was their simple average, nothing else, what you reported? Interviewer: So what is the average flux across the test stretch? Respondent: 1.00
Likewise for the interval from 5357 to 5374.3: 1.14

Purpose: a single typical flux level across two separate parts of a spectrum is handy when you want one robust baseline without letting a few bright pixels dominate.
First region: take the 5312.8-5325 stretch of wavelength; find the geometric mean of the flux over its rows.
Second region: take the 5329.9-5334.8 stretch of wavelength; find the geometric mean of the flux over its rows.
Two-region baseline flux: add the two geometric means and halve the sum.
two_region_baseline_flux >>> 1.10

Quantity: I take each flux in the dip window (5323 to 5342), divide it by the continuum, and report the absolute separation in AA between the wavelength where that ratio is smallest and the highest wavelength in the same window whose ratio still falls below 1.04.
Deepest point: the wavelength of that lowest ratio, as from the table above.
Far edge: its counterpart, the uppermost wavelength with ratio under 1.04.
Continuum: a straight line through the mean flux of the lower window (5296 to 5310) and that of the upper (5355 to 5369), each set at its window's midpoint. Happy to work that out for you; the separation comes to 12.3 AA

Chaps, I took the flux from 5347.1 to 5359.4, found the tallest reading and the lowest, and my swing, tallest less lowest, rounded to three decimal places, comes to 0.290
